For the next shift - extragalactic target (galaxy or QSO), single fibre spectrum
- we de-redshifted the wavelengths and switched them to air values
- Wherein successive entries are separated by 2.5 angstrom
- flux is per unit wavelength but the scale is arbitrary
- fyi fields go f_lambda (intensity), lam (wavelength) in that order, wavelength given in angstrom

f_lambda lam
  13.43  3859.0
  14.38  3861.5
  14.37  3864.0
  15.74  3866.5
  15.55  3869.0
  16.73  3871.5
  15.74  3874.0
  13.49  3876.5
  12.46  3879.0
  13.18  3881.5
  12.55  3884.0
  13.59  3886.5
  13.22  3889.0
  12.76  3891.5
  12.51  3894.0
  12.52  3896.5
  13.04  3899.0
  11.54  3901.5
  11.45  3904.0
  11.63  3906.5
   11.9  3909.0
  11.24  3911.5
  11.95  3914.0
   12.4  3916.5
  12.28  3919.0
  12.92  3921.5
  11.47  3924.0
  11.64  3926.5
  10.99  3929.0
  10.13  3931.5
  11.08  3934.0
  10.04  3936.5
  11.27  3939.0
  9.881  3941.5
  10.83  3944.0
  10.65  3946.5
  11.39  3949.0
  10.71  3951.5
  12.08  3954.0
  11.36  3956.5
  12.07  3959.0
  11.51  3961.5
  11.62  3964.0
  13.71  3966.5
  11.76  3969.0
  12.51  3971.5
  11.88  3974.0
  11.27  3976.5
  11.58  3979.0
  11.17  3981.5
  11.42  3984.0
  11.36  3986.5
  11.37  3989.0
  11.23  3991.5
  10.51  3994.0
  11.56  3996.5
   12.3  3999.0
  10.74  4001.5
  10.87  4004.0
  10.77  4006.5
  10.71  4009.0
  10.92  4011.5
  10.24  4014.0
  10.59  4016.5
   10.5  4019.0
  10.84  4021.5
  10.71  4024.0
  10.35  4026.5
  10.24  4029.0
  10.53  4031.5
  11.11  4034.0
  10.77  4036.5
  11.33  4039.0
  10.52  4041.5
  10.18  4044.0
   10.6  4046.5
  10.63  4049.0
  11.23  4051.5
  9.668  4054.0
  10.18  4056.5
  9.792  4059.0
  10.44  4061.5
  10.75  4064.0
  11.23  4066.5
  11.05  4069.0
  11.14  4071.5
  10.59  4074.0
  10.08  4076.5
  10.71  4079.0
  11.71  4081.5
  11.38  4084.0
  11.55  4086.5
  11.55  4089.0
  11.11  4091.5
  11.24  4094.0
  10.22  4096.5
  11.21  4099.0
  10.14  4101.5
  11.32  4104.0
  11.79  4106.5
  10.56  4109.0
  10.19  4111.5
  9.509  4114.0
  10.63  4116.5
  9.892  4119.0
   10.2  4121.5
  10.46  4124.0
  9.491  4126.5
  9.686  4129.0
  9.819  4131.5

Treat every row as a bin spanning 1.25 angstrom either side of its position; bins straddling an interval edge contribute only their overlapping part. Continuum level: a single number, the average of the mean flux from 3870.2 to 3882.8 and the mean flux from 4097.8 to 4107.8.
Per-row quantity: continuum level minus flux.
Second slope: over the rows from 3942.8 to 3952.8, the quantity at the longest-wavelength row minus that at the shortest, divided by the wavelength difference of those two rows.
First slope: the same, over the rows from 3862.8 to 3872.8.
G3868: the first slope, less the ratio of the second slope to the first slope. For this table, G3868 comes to 0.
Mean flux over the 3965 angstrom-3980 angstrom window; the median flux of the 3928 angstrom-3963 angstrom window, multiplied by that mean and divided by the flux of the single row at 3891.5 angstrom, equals 10.5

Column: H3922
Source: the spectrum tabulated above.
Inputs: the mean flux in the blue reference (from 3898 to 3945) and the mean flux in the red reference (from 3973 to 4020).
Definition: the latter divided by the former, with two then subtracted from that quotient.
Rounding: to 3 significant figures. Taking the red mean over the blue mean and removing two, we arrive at -1.03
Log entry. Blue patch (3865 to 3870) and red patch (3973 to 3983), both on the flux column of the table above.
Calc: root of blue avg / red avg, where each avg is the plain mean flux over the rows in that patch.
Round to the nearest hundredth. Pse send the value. 1.17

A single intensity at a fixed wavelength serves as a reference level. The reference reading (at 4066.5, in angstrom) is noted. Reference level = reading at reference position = 11.23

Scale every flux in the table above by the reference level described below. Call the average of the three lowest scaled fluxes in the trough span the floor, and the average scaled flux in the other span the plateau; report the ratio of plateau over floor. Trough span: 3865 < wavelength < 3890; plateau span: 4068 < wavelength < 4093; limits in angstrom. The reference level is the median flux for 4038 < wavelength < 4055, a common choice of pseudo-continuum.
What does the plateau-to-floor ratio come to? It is 0.87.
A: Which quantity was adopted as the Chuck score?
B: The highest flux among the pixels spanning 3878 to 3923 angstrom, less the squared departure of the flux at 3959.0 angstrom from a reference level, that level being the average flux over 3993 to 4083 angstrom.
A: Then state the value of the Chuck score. 11.8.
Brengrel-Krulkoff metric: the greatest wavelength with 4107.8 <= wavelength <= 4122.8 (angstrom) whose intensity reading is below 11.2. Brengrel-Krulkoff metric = 4121.5 angstrom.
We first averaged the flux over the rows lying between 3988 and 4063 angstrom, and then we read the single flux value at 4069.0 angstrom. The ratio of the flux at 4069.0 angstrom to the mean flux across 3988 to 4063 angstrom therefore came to 1.03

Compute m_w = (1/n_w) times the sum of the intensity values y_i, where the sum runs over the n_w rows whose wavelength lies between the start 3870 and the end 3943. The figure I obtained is 12.3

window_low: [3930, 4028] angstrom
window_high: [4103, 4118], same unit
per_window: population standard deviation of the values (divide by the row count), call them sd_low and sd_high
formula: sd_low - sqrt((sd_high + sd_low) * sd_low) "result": -0.31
